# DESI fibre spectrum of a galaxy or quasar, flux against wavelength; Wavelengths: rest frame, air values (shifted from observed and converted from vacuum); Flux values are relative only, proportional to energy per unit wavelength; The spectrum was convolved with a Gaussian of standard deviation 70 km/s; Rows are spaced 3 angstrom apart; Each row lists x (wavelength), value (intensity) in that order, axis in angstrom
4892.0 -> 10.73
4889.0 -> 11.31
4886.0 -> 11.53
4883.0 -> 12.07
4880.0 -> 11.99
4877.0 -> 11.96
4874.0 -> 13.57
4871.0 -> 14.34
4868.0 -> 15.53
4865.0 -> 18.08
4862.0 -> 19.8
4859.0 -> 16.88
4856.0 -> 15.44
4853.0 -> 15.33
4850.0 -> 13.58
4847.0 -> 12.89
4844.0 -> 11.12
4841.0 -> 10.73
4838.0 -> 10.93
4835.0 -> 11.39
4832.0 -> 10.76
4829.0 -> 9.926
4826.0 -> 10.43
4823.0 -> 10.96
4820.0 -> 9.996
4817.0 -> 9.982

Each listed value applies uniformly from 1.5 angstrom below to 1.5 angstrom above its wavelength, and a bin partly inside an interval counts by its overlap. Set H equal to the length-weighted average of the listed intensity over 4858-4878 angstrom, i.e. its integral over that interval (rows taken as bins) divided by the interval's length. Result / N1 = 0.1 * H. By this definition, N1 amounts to 1.58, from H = 15.8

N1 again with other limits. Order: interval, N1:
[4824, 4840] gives 1.07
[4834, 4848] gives 1.14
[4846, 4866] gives 1.60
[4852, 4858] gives 1.55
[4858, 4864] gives 1.84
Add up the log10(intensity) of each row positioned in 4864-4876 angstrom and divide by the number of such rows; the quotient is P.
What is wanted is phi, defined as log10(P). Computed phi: 0.07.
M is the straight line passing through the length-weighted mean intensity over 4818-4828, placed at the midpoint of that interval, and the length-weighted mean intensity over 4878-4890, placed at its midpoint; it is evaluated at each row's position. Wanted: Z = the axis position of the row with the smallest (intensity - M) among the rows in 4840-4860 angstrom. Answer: 4841.0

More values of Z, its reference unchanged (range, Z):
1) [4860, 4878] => 4877.0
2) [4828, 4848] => 4829.0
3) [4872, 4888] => 4886.0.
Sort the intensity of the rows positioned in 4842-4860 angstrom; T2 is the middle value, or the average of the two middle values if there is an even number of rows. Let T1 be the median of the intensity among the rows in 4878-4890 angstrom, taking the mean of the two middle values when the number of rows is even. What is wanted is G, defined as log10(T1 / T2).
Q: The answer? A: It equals -0.09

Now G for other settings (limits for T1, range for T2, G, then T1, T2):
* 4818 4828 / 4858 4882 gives -0.16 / 10.4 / 14.9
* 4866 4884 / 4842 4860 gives -0.05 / 12.8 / 14.5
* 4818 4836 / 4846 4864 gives -0.16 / 10.6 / 15.4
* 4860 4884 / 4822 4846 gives 0.11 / 14.0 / 10.8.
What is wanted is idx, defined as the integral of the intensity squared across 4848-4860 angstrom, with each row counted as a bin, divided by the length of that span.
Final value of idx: 231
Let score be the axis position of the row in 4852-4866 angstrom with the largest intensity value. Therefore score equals 4862.0 angstrom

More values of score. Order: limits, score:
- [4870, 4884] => 4871.0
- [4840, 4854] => 4853.0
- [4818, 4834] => 4823.0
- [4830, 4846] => 4835.0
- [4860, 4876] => 4862.0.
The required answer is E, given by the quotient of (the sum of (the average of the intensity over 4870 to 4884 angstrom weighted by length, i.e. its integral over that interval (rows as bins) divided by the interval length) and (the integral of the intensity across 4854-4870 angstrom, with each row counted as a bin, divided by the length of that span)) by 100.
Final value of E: 0.298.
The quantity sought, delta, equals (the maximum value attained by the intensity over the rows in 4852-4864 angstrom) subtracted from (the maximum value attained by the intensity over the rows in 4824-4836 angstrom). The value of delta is -8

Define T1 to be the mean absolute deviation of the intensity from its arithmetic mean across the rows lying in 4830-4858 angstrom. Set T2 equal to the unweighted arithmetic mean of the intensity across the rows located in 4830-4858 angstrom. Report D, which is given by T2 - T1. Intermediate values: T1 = 1.64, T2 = 12.5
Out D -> 10.8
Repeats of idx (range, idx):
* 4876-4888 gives 141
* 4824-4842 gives 115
